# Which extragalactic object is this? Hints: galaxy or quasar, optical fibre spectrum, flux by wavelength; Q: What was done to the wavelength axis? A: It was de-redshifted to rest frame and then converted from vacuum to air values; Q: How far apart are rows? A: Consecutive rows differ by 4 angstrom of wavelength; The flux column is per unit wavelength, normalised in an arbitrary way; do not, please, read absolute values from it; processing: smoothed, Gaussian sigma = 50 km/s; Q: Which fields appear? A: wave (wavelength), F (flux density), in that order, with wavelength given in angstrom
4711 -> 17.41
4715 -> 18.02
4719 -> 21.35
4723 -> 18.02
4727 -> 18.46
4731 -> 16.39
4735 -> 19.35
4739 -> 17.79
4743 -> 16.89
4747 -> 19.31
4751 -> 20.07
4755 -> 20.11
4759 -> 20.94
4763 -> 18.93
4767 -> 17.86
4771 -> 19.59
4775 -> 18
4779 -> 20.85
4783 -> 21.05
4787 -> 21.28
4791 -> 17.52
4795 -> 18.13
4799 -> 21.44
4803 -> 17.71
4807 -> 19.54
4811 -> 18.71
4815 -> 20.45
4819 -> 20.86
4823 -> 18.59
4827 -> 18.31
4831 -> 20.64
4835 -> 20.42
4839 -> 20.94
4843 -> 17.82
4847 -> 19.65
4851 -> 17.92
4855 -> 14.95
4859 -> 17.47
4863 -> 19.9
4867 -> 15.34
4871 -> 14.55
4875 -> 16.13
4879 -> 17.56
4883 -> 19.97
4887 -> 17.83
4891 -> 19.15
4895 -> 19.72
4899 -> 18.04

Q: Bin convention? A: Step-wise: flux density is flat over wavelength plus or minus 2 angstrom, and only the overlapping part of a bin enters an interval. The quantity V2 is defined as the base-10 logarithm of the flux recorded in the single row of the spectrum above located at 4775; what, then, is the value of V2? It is 1.26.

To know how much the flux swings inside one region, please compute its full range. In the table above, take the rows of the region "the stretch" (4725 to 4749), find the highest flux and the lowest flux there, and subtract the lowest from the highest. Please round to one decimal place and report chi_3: 3.0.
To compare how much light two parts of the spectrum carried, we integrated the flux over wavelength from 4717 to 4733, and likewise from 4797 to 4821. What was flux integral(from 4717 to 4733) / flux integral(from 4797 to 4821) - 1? -0.4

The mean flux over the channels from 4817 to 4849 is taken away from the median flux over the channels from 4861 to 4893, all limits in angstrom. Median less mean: -2.0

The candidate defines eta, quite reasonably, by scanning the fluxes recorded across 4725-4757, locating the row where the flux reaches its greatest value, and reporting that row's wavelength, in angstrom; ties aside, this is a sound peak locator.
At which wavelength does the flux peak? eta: 4755 angstrom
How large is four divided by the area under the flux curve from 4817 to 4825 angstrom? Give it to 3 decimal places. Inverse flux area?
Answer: 0.025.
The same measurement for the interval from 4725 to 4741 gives 0.014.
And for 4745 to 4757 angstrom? 0.017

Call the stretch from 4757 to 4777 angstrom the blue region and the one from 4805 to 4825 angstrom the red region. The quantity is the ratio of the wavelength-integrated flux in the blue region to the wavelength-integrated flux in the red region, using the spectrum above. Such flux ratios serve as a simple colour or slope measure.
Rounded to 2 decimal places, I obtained 0.97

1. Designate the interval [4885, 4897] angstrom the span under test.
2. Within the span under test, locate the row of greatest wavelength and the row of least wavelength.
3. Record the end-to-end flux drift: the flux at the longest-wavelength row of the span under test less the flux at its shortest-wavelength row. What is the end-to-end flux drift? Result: 1.9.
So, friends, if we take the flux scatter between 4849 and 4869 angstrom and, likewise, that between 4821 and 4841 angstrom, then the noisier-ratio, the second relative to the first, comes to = 0.61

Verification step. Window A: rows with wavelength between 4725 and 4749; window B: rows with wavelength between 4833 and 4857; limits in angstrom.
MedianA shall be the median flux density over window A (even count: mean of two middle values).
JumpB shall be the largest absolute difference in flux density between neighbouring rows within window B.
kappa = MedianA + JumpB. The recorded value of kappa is 21.2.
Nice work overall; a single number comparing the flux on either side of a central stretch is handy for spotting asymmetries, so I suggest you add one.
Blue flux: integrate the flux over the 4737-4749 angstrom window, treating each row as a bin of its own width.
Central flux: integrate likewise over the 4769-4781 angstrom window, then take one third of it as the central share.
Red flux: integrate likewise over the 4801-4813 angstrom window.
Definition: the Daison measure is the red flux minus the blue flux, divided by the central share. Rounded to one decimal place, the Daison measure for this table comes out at 0.1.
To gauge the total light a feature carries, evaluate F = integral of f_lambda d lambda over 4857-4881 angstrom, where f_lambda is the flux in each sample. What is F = 404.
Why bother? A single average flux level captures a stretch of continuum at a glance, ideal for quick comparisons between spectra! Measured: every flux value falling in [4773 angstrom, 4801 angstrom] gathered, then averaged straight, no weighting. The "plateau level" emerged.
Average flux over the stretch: 19.8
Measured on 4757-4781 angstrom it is 19.4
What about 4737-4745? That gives 17.3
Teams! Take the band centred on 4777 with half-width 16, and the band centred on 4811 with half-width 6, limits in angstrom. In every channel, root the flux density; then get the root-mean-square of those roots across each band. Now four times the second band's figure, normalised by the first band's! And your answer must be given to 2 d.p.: 4.02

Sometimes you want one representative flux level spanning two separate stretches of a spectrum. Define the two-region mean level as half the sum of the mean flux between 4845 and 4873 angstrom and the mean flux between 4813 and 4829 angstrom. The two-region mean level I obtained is 18.3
